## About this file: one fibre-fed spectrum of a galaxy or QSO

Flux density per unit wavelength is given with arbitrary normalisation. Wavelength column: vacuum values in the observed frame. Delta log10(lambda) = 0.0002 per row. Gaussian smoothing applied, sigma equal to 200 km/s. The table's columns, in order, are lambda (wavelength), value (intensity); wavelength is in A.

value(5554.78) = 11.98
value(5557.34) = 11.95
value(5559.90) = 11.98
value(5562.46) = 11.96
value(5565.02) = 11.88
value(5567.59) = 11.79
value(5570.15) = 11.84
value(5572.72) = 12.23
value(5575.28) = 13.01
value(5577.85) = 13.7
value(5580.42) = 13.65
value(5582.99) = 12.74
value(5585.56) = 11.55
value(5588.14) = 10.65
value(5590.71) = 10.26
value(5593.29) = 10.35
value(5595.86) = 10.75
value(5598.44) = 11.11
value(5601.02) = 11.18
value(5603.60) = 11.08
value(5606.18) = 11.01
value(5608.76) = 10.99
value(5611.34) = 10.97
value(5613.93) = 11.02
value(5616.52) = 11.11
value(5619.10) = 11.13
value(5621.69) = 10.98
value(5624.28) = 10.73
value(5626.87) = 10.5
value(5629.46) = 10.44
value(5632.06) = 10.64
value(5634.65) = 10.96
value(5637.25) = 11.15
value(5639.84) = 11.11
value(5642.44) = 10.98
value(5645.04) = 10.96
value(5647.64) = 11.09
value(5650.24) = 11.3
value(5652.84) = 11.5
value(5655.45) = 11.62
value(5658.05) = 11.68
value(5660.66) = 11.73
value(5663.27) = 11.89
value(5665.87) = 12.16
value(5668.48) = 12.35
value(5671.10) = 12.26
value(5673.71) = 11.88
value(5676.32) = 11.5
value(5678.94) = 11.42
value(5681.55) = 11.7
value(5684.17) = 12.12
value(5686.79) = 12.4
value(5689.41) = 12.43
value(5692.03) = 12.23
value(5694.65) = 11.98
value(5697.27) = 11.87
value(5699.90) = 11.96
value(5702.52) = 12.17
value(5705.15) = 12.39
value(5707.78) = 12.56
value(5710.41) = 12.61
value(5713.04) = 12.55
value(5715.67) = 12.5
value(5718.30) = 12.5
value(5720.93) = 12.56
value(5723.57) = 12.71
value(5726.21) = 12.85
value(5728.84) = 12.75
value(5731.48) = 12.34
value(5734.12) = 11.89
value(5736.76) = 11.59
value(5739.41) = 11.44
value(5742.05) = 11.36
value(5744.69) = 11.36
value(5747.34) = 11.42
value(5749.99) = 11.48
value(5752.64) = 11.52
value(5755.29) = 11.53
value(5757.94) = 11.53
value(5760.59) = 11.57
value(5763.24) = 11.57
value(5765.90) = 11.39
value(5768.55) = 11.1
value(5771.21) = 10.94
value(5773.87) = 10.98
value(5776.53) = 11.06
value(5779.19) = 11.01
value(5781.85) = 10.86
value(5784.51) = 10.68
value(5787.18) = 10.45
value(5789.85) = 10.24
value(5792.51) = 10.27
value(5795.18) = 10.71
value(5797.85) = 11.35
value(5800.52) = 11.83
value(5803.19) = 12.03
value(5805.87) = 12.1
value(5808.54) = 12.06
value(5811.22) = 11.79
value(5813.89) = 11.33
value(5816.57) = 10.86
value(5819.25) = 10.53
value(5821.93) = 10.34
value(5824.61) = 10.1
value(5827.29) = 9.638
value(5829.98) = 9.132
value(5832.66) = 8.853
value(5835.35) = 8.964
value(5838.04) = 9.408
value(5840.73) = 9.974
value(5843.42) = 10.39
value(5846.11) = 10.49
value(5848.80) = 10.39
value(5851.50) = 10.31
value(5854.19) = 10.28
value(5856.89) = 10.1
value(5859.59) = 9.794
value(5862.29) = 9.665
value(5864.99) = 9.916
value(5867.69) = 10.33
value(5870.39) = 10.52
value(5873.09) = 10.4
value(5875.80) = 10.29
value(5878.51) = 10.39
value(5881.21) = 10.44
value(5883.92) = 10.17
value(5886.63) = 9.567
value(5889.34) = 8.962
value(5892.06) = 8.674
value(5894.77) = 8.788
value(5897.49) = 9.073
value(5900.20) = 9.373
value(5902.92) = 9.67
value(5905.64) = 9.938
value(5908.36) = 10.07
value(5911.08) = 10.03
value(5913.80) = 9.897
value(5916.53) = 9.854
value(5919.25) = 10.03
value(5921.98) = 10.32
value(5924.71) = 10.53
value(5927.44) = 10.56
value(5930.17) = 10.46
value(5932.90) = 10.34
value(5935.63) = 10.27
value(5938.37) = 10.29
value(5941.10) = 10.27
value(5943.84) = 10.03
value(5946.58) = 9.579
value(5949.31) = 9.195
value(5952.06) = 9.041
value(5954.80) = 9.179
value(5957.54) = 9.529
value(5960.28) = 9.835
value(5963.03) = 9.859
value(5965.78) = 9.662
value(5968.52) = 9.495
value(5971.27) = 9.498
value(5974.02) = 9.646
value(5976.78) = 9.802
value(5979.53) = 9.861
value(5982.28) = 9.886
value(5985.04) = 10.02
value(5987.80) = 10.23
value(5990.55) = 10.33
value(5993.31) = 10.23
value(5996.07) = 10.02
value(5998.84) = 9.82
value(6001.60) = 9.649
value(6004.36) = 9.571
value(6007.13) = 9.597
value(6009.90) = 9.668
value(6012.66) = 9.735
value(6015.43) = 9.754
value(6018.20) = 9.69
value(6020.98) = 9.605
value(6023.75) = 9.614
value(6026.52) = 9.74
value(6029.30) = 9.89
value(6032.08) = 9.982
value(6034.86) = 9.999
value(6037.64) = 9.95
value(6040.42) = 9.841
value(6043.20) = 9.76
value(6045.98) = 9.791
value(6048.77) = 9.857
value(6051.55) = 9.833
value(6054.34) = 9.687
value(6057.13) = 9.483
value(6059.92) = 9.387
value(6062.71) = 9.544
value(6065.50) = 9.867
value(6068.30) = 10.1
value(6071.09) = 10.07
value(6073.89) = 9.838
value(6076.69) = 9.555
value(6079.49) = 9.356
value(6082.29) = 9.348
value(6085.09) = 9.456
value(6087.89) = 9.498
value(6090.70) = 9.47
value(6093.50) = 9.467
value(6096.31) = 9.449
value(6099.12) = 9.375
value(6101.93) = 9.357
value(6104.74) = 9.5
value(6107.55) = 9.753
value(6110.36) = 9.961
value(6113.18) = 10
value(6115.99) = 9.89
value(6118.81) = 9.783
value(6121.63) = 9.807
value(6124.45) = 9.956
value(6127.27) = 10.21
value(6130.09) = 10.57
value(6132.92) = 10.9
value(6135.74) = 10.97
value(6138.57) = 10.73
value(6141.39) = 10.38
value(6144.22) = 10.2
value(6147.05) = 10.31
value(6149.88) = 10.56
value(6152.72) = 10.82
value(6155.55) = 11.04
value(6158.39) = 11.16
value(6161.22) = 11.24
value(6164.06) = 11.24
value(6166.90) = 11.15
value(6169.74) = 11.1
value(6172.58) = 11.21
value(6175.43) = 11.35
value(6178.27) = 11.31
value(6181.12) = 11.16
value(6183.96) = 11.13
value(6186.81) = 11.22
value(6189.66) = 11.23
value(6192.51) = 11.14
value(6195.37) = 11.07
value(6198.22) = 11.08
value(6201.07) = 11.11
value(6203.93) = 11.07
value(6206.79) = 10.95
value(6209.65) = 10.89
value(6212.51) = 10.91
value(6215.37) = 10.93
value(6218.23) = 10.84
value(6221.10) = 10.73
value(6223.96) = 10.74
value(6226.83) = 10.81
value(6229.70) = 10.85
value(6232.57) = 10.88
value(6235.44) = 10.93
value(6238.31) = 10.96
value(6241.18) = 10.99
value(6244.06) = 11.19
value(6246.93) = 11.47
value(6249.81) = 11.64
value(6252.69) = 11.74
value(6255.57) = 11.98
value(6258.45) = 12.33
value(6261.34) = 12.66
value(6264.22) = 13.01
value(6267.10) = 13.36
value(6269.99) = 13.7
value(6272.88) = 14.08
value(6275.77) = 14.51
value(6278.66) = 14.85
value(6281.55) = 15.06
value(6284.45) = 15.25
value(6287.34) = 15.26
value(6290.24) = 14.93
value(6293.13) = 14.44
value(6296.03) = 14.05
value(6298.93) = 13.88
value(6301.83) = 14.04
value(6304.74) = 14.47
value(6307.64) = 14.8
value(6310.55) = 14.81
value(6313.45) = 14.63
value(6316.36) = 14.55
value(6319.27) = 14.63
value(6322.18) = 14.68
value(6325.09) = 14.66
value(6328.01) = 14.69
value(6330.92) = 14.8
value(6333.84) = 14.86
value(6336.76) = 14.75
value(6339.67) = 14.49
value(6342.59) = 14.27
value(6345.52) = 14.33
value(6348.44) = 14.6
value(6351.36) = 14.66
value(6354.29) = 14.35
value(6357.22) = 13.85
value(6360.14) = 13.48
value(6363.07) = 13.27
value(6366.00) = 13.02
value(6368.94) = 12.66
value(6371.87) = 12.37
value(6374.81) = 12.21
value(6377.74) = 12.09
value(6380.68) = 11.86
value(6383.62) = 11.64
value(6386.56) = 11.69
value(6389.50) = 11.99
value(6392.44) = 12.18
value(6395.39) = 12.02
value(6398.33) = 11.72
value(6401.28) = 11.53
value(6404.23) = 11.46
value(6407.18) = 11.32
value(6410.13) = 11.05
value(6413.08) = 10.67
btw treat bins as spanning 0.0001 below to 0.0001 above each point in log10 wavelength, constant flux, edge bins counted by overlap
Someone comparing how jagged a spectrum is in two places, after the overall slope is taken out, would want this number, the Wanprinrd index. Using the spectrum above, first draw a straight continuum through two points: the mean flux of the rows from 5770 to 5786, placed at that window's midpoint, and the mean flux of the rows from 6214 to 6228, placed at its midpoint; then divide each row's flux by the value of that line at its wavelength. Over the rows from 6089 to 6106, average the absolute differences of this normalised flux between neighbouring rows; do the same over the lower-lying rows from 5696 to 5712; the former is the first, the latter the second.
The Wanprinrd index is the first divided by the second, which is 0.34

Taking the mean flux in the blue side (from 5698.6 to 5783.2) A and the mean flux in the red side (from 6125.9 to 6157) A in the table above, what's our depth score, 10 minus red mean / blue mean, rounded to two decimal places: 9.10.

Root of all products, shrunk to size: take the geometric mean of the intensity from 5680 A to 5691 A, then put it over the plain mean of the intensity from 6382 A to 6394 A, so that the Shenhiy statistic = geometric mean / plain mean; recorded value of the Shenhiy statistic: 1.02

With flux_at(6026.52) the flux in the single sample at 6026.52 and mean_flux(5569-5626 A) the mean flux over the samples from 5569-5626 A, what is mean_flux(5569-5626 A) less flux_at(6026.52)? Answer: 1.7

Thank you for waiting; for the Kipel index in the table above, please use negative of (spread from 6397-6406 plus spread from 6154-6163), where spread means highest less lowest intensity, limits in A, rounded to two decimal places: -0.46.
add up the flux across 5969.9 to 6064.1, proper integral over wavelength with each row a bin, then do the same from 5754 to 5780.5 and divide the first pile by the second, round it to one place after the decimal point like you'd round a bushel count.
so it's 3.1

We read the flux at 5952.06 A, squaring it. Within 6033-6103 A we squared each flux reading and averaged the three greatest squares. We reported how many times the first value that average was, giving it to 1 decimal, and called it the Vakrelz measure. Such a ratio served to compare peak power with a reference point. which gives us 1.2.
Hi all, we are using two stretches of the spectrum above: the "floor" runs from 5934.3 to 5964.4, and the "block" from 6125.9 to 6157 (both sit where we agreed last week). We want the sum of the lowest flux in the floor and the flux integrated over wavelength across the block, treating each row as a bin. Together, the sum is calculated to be 339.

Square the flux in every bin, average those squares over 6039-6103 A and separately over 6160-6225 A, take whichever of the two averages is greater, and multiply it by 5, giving 614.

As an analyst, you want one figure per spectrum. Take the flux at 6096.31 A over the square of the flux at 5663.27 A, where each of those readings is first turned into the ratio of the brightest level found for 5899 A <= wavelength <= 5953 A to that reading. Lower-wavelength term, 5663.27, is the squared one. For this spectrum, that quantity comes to 1.42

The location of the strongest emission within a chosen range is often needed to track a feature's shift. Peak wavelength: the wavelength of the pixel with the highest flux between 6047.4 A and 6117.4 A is 6068.30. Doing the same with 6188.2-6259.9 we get 6258.45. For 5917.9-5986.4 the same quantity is 5927.44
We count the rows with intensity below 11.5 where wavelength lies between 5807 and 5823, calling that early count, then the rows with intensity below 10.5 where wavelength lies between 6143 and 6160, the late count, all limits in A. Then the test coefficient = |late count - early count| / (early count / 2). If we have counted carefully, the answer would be 1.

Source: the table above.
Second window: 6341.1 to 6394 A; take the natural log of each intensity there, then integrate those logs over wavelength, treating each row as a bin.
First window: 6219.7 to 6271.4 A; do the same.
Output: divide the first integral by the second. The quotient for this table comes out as 0.94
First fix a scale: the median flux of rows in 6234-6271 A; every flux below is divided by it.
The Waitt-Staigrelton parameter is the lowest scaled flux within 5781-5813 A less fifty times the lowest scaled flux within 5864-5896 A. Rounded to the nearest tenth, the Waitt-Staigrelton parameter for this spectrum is -36.1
